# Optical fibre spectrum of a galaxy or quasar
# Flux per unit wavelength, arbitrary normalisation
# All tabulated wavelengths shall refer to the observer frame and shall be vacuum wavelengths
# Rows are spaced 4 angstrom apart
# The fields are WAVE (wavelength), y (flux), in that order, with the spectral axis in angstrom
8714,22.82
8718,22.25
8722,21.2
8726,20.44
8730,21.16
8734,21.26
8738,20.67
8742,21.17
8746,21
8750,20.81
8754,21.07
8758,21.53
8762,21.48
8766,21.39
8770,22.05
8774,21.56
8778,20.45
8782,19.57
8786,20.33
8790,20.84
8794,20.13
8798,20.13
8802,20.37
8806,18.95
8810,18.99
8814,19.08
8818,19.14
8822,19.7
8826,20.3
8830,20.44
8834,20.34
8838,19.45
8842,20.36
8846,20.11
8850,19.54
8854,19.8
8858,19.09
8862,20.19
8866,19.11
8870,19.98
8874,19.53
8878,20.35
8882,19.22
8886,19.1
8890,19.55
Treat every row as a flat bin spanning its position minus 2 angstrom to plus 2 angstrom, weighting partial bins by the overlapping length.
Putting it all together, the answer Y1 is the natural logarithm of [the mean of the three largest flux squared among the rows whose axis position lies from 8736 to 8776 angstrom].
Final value 6.16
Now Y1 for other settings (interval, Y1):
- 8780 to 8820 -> 6.04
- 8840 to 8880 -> 6.02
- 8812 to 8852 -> 6.03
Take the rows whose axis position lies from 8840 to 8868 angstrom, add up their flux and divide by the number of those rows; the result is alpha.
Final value 19.7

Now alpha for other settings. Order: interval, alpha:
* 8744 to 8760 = 21.1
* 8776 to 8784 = 20.0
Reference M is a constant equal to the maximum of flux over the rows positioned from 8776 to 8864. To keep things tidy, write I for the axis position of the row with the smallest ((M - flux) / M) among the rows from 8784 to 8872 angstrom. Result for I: 8790 angstrom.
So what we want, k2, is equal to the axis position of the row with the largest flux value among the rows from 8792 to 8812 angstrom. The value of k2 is 8802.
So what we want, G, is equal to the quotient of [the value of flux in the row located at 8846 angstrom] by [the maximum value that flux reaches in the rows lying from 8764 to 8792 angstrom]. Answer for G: 0.91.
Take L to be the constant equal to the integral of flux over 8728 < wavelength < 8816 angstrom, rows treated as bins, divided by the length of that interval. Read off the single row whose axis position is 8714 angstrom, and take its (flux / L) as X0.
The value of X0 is 1.11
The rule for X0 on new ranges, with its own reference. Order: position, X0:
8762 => 1.04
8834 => 0.99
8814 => 0.92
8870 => 0.97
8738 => 1.00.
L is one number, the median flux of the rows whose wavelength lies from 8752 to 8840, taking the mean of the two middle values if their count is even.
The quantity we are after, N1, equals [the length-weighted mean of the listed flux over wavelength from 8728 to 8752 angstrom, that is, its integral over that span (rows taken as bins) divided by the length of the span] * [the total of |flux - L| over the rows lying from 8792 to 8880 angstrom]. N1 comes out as 266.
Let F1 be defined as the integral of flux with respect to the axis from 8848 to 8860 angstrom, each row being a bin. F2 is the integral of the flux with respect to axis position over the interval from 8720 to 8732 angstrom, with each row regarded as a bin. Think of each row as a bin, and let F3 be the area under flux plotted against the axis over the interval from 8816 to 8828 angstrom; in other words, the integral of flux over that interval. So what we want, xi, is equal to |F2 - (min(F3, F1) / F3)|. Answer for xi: 250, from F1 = 234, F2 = 251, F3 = 237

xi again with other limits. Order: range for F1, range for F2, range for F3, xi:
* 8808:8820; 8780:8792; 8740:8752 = 242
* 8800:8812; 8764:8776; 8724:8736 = 259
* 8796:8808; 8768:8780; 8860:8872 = 255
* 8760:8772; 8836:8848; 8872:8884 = 239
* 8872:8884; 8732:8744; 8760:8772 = 251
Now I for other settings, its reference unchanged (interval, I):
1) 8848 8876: 8862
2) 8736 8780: 8770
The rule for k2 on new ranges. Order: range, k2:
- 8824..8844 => 8830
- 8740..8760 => 8758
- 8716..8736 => 8718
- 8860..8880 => 8878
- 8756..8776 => 8770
